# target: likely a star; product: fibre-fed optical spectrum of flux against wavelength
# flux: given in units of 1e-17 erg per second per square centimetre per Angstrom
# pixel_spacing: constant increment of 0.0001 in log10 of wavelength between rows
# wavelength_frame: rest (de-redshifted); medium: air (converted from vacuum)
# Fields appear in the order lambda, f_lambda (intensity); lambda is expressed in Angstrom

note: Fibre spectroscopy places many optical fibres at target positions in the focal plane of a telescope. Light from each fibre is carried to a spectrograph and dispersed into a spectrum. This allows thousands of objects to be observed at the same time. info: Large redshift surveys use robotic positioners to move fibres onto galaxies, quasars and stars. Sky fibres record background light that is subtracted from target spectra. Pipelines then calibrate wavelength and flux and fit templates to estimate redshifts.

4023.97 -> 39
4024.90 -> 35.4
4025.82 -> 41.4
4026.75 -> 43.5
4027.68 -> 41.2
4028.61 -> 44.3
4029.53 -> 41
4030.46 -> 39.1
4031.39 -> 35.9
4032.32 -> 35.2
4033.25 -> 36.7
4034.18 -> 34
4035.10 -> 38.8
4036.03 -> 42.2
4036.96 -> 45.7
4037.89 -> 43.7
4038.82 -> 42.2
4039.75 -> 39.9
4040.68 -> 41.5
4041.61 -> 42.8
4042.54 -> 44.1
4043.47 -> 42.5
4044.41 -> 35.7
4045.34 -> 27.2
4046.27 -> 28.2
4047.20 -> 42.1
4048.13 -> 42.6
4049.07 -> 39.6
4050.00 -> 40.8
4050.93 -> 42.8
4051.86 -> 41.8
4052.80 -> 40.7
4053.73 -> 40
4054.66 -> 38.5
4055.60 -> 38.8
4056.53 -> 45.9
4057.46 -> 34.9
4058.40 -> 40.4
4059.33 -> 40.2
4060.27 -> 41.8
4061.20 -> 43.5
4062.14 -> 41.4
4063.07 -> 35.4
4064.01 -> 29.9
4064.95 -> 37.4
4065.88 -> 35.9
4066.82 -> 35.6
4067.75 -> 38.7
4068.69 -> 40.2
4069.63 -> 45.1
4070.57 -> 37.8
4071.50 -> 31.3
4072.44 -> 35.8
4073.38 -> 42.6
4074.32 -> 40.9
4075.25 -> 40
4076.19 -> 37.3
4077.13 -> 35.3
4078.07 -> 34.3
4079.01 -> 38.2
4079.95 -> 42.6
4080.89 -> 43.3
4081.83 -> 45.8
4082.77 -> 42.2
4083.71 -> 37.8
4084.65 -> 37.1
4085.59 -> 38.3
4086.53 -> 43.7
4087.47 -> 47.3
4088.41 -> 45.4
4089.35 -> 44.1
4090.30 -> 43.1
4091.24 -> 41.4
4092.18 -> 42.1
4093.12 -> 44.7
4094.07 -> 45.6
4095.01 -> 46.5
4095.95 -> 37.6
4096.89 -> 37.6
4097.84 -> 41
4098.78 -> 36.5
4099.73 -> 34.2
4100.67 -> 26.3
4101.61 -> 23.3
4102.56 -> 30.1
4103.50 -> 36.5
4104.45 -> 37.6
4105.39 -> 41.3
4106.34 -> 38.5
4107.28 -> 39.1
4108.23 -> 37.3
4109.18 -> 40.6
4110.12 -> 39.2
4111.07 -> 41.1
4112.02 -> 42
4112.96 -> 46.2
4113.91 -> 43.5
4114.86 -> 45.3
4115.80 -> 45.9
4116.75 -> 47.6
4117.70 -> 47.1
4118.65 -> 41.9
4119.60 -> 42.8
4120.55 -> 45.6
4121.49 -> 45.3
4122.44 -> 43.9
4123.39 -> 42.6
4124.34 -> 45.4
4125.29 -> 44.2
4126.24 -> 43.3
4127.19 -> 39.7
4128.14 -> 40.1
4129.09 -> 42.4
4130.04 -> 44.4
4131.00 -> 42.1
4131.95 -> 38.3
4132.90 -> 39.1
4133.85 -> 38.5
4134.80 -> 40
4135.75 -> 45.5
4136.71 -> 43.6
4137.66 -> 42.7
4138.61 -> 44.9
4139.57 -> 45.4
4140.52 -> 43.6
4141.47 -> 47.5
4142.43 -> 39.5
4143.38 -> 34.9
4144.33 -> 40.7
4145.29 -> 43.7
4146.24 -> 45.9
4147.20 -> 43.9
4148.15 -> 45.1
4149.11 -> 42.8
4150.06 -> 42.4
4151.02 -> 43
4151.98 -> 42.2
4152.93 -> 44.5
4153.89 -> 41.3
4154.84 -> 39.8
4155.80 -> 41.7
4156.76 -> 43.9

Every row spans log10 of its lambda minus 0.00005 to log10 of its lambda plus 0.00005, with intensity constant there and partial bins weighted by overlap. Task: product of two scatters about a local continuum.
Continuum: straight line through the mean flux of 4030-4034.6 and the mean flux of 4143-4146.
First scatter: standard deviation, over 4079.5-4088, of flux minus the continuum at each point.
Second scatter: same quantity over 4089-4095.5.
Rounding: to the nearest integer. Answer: 6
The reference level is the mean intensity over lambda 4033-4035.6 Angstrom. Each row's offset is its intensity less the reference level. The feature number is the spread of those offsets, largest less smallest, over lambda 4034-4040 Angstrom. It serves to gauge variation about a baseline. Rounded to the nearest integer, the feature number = 12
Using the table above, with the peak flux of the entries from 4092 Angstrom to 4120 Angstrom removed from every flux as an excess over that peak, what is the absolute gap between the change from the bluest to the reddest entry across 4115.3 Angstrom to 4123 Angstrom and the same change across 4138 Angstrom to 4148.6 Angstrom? 2.2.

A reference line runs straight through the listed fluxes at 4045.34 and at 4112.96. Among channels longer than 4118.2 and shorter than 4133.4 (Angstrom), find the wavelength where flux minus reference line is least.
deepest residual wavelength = 4131.95 Angstrom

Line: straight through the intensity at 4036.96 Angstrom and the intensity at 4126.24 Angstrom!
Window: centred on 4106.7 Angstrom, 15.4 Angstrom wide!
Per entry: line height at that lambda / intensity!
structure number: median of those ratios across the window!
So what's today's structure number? 1.13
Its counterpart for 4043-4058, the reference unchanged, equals 1.12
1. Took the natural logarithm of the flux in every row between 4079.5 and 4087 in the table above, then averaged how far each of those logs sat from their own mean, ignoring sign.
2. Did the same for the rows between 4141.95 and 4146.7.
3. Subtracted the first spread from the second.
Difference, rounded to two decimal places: 0.01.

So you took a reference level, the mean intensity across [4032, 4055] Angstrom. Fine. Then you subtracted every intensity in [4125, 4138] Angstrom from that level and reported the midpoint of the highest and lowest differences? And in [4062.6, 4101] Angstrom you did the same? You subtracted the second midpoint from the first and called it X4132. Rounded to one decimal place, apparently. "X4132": -5.1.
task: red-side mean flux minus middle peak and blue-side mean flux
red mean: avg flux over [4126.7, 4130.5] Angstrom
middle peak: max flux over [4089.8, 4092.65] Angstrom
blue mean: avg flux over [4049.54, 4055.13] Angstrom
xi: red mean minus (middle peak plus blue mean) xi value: -42.2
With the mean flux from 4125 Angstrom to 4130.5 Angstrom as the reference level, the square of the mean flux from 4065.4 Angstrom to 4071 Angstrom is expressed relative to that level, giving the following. 35.7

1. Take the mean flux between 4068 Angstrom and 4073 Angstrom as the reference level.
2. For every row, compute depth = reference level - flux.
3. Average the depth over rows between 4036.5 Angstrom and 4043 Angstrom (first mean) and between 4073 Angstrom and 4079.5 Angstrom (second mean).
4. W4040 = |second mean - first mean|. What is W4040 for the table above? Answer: 4.5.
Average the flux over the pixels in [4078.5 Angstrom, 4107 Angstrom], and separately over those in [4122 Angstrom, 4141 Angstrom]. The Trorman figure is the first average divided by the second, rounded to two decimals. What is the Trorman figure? 0.93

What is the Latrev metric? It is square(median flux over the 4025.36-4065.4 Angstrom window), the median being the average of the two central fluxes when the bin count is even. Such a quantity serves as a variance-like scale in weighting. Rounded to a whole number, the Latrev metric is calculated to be 1665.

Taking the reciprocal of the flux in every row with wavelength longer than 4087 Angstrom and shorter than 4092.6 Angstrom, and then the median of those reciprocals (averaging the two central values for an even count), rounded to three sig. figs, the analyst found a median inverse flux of 0.0229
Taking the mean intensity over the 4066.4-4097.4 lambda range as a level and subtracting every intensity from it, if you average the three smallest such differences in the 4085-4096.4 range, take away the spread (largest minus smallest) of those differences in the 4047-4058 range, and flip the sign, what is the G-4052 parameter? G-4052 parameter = 17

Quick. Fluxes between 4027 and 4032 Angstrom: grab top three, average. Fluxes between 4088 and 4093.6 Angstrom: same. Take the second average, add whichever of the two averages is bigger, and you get 89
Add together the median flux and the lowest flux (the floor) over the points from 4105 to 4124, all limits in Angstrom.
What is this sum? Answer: 80.0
